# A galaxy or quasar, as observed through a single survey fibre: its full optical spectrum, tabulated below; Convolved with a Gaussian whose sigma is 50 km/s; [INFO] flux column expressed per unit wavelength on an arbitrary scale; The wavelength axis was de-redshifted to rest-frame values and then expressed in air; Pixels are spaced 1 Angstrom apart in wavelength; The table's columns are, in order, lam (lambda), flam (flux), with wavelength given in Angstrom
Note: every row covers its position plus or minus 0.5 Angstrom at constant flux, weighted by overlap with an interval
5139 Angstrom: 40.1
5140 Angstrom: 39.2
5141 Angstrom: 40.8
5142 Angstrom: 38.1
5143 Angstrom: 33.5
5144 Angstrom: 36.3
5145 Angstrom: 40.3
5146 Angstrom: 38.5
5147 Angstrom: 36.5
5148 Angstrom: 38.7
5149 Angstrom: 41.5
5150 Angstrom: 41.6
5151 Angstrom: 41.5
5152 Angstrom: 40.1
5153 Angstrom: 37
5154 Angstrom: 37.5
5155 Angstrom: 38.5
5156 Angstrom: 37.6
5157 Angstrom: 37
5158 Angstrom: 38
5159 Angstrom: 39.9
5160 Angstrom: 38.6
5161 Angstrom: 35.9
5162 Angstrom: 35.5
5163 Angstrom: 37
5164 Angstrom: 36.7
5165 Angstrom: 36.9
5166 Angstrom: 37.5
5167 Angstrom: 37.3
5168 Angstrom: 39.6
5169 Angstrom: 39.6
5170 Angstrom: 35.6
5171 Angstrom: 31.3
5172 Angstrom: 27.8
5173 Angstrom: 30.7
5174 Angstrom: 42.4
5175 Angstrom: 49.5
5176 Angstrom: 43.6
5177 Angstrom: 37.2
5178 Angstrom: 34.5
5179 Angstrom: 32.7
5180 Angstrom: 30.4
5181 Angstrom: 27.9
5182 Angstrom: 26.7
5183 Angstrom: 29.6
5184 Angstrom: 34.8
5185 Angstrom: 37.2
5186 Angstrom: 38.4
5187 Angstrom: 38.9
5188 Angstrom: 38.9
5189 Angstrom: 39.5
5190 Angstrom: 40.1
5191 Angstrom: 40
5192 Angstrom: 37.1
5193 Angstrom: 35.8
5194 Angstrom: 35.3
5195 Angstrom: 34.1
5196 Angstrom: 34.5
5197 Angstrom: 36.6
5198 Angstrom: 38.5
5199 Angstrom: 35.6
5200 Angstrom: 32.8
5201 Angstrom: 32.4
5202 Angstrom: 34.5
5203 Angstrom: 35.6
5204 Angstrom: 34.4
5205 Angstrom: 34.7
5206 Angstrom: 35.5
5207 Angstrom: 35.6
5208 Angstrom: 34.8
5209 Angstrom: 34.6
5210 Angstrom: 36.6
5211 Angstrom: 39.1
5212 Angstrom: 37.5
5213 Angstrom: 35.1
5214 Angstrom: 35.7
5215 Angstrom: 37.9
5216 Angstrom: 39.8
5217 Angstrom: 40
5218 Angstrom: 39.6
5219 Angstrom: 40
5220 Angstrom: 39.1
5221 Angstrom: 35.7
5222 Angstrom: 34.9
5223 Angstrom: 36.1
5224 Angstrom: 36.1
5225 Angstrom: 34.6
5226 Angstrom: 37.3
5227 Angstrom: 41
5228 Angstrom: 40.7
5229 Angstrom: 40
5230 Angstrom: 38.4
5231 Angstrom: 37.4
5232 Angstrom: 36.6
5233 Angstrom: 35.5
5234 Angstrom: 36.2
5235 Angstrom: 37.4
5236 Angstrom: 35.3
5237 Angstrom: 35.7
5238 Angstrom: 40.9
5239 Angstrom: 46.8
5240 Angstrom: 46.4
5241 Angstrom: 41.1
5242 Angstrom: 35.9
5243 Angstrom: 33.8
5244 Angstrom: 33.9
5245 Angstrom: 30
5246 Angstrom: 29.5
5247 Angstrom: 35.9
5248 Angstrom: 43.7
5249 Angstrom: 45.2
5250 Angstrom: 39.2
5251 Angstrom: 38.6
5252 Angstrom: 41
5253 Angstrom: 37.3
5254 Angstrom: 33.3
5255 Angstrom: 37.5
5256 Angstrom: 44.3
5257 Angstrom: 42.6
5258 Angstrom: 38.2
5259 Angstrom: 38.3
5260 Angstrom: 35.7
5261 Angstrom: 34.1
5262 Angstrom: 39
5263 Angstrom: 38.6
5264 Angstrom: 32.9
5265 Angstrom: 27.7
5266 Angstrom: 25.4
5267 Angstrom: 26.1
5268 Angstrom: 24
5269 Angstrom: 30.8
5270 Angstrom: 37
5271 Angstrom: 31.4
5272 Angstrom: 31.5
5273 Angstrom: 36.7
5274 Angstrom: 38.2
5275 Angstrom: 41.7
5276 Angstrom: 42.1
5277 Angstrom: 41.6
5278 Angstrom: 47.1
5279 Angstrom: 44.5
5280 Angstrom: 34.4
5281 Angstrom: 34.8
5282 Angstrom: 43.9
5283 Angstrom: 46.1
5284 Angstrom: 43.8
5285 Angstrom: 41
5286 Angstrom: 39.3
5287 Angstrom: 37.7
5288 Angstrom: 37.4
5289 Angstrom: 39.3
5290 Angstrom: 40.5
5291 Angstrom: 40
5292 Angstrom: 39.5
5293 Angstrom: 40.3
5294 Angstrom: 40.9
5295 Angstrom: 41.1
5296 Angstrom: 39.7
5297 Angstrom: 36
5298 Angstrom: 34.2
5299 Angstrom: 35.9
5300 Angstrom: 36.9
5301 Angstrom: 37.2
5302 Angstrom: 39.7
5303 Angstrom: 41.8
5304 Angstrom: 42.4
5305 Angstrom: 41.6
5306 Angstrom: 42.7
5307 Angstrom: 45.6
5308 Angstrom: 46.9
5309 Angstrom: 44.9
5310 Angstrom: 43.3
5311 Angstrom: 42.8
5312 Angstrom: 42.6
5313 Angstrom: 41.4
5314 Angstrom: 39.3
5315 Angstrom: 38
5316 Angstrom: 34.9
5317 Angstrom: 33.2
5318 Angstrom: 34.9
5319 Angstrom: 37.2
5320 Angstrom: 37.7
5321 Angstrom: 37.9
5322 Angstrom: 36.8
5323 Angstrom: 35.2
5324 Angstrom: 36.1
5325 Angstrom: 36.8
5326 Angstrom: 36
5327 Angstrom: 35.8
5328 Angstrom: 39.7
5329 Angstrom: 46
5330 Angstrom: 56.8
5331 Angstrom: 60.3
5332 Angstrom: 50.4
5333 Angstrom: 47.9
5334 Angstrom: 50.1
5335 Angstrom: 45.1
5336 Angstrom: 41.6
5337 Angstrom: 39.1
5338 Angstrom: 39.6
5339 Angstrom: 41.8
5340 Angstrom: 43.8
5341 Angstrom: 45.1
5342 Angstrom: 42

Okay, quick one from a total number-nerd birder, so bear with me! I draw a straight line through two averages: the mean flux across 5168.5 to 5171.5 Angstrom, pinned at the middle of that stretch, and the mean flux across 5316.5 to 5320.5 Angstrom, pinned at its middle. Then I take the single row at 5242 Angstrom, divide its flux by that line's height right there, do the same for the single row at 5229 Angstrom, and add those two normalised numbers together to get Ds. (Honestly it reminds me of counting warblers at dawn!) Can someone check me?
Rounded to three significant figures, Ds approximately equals 2.13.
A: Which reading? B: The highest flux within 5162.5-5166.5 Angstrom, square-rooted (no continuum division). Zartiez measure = 6.12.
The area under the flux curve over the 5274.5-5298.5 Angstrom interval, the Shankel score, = 967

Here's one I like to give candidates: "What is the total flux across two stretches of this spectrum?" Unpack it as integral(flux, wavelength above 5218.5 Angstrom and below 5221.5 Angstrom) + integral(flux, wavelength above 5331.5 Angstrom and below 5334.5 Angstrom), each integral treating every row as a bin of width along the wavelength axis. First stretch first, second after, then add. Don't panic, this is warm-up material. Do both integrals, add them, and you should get 263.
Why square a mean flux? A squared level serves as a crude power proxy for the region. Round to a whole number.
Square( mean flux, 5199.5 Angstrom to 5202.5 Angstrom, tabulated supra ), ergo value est 1104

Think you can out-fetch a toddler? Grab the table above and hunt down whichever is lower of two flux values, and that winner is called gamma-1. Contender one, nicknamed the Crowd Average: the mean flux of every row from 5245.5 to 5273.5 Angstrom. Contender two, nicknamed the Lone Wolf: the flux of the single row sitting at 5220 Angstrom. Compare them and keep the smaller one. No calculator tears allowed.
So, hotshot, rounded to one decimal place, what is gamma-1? 35.6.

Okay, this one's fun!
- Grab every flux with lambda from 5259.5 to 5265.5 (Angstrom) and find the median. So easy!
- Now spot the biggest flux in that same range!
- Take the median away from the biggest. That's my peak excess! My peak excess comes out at 4.1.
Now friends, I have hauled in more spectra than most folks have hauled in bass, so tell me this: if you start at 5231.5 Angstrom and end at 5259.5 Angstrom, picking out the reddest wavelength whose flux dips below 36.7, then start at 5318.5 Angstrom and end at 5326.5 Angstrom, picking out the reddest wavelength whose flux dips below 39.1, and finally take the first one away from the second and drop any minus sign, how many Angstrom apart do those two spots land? 72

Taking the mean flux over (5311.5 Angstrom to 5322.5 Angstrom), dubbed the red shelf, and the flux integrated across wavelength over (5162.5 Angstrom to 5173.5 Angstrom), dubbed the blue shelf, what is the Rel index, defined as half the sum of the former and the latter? 214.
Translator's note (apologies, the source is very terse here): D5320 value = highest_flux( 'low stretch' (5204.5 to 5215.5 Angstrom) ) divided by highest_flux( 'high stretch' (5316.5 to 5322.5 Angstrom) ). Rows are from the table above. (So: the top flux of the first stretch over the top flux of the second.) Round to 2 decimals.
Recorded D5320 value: 1.03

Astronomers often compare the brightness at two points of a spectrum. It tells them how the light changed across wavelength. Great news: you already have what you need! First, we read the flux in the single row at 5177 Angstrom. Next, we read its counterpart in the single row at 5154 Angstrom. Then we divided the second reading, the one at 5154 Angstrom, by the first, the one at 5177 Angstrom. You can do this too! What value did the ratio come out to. 1.01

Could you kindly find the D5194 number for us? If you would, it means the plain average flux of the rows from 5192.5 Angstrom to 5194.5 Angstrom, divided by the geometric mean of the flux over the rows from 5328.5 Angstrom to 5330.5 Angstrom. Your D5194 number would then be 0.70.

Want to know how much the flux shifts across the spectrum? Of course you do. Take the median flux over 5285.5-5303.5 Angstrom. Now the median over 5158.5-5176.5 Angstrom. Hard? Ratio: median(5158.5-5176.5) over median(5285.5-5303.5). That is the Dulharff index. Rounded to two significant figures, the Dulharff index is 0.94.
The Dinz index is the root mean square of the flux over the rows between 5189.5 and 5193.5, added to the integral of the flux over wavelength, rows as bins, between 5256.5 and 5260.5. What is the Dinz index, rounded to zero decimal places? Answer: 193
